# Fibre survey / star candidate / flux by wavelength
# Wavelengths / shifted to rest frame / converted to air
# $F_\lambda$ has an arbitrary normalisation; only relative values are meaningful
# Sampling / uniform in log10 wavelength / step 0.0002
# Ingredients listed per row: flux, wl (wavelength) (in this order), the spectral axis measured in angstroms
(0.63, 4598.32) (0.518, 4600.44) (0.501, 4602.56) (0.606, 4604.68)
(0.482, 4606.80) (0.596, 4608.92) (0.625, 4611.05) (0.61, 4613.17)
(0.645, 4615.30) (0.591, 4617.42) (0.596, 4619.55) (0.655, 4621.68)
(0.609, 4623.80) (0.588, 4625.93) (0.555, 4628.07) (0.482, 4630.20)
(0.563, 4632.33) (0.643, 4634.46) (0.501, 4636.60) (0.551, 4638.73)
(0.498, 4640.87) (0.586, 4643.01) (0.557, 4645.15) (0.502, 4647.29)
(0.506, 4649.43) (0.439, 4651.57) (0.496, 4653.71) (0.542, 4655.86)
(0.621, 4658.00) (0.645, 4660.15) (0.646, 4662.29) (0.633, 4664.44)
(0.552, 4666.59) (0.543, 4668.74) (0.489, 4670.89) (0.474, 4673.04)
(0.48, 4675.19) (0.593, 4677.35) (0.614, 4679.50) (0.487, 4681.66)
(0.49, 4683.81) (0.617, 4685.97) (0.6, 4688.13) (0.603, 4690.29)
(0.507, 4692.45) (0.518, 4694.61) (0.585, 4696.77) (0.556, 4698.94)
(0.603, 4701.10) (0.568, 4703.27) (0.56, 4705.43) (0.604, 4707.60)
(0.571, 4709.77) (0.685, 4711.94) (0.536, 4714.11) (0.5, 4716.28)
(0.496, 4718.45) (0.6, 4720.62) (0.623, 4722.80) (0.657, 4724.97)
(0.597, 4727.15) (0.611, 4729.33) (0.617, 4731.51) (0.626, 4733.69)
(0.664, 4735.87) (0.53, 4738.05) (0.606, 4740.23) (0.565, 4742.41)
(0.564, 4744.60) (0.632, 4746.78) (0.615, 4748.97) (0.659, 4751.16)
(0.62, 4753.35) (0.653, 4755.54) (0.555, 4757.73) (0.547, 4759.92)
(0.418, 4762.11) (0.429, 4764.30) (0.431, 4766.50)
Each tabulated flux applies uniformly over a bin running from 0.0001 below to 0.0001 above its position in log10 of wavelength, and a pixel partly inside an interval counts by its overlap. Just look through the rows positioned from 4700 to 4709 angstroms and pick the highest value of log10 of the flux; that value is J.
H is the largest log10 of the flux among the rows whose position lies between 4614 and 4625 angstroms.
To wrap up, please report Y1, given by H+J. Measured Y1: -0.40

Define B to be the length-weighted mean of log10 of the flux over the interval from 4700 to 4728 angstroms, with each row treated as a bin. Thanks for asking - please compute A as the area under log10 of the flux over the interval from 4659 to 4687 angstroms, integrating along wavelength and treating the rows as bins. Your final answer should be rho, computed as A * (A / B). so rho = -218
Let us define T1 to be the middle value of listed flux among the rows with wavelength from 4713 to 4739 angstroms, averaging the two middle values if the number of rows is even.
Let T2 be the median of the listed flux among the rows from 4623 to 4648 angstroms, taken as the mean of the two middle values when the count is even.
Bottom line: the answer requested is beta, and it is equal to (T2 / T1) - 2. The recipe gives -1.08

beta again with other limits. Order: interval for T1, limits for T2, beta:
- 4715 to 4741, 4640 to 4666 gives -1.10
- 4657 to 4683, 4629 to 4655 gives -1.12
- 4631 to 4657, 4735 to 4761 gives -0.83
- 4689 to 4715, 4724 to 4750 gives -0.92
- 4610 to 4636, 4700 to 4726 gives -1.03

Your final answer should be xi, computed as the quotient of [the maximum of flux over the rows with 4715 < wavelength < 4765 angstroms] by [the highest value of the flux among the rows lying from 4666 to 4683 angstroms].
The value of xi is 1.08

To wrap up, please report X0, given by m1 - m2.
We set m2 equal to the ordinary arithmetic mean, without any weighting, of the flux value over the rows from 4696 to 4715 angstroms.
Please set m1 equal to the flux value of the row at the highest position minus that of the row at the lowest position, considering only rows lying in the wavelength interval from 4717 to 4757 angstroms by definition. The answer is -0.43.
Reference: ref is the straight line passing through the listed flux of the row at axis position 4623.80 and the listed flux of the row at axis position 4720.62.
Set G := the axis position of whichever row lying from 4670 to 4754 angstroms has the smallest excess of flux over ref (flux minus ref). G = 4673.04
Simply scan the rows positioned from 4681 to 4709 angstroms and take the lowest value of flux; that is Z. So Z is 0.487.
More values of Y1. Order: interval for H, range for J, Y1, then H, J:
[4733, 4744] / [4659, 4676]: -0.37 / -0.18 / -0.190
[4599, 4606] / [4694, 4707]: -0.44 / -0.22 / -0.220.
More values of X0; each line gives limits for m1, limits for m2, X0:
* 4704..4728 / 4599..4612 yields -0.52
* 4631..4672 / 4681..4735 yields -0.65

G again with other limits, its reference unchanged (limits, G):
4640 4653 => 4651.57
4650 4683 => 4651.57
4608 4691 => 4651.57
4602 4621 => 4606.80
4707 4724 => 4718.45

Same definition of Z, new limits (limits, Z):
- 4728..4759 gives 0.53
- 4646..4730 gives 0.439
